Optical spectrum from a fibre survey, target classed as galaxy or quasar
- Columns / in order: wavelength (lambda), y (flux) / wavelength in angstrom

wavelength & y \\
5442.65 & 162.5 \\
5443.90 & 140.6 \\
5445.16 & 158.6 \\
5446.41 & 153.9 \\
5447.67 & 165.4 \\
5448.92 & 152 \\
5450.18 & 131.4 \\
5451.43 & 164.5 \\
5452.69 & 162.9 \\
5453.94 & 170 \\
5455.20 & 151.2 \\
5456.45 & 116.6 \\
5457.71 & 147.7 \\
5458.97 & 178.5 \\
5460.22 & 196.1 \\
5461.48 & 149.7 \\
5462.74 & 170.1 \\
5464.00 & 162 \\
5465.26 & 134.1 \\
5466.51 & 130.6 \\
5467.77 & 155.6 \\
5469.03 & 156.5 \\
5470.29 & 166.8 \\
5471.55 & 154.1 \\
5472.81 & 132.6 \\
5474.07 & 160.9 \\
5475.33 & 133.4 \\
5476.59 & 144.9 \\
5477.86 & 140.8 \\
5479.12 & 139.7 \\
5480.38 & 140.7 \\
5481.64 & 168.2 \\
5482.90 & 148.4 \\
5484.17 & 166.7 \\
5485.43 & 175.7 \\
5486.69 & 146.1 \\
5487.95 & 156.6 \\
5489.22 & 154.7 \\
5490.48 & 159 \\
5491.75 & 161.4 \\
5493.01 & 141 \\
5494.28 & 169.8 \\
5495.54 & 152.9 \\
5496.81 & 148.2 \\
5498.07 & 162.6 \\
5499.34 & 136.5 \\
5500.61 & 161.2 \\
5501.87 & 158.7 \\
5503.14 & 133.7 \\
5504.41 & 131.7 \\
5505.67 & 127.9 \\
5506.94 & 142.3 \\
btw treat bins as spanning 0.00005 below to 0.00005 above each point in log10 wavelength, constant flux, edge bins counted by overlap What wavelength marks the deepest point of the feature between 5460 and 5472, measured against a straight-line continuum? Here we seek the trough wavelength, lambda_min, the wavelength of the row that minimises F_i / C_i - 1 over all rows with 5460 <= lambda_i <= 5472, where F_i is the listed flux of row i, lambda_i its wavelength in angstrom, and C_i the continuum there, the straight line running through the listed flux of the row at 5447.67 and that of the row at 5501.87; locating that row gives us 5466.51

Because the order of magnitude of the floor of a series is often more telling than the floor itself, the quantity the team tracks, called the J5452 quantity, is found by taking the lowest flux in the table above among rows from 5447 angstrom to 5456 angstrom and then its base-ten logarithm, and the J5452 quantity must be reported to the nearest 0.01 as 2.12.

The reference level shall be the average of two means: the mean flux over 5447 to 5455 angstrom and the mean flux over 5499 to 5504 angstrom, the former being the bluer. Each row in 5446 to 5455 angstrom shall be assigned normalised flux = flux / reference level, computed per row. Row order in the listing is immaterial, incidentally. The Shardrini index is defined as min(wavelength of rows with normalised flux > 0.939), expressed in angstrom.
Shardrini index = 5446.41 angstrom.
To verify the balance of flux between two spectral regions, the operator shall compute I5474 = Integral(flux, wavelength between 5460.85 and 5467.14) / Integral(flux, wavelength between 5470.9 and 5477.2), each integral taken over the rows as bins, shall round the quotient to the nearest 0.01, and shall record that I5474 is 1.03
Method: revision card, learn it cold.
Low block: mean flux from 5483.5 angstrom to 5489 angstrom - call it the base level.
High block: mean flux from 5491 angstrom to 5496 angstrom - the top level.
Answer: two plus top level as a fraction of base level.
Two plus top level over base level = 2.97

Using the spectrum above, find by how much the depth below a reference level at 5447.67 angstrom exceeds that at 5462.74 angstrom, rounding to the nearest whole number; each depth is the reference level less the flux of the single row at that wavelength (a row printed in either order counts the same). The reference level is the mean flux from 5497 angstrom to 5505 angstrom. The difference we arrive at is 5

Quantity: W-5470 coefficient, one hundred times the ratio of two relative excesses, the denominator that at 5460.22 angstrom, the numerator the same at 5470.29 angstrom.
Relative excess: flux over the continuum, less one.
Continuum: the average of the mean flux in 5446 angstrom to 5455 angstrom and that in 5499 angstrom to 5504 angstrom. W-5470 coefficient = 33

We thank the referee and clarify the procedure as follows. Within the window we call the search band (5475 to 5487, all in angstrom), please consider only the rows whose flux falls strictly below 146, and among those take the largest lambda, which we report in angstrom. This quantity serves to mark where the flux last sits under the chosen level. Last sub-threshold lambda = 5480.38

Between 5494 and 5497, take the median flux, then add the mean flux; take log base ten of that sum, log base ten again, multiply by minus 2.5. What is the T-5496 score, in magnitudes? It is -0.991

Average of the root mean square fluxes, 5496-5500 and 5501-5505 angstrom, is 146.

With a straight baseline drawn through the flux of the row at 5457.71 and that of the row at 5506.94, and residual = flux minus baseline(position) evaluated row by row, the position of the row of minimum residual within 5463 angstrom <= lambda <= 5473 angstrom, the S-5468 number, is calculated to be 5466.51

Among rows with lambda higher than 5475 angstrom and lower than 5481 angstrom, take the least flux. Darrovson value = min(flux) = 133.4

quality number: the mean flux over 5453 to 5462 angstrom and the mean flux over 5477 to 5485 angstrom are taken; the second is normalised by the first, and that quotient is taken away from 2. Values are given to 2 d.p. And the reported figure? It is 1.05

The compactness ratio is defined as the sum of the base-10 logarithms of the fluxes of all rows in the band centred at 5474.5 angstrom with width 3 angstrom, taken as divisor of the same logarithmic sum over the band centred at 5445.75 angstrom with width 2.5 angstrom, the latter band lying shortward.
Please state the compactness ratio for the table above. 1.01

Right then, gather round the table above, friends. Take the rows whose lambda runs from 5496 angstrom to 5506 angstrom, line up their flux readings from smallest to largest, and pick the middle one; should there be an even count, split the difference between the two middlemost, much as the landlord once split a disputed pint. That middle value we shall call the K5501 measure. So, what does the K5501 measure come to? 142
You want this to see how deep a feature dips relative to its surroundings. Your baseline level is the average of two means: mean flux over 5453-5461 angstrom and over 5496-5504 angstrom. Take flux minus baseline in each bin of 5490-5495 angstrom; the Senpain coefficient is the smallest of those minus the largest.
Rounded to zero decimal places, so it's -29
